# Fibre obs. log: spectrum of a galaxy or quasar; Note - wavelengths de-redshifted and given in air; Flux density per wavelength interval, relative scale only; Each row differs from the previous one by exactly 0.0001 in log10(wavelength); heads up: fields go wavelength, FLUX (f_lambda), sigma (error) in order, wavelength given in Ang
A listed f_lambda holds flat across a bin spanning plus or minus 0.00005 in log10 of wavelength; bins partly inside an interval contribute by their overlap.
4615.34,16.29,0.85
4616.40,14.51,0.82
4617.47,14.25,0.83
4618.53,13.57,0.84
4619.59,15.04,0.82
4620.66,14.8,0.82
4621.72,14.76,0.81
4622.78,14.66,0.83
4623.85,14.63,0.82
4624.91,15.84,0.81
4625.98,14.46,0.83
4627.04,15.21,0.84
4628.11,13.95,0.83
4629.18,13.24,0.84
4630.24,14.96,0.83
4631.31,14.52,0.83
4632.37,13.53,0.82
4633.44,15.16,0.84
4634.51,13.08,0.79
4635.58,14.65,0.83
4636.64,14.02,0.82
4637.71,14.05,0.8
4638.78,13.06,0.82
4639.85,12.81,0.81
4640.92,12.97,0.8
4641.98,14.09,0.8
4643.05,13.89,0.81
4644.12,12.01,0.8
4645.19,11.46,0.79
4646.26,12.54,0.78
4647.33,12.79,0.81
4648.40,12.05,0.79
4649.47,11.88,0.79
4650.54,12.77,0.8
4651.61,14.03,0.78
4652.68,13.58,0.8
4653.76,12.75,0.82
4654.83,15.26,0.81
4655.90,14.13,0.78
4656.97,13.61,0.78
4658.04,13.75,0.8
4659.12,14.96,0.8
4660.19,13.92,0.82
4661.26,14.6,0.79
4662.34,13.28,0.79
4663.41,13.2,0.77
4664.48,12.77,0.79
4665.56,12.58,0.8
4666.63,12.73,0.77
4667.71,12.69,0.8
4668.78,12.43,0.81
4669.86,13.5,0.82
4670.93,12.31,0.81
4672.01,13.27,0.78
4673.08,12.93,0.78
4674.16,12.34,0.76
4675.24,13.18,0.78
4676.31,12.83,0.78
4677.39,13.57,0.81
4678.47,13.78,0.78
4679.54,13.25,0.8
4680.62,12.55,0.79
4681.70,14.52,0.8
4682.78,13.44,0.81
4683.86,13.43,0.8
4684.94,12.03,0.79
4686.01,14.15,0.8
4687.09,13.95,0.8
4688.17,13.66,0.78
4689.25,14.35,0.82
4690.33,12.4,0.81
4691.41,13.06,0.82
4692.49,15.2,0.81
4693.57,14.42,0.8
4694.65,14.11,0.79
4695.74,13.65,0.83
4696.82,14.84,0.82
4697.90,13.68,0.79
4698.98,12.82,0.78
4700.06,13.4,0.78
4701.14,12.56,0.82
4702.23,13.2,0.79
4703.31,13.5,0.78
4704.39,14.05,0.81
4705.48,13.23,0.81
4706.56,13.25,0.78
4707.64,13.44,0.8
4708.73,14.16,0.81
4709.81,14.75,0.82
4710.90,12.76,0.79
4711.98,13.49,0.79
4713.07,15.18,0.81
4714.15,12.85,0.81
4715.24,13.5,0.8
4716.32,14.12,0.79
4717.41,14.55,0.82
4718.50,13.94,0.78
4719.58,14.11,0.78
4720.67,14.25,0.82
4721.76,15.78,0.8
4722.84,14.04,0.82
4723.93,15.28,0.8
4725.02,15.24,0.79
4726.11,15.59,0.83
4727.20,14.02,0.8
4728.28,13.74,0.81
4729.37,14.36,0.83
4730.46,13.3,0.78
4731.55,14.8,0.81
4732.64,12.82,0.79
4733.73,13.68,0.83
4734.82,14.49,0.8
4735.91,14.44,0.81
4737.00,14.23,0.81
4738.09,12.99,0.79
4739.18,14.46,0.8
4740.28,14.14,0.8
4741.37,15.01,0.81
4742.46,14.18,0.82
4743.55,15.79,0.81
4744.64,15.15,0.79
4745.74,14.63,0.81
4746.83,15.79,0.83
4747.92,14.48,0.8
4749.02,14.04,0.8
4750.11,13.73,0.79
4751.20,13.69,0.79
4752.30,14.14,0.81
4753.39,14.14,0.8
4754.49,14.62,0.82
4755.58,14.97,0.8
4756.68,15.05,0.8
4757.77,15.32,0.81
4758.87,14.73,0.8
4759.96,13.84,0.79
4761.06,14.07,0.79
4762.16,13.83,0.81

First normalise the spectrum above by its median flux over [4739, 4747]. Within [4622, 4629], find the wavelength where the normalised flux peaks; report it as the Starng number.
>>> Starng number 4624.91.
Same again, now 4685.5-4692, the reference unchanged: 4689.25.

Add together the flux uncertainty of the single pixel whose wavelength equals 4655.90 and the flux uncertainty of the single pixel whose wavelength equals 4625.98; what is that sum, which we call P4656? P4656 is 1.61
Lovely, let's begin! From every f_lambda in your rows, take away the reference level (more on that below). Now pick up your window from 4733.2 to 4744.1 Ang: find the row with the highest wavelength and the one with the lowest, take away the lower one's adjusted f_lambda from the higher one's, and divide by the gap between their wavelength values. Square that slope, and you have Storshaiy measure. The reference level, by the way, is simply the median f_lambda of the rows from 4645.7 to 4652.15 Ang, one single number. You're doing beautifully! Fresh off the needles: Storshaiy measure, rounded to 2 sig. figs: 0.046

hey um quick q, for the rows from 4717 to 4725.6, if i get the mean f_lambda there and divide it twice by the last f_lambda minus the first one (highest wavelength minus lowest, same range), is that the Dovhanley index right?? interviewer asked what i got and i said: 31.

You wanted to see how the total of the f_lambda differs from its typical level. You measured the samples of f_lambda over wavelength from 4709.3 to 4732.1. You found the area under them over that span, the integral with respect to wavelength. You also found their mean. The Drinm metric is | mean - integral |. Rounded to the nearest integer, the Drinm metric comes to 311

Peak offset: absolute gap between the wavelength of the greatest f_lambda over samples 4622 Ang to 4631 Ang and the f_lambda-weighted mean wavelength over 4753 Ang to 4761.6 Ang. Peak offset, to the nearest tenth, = 132.3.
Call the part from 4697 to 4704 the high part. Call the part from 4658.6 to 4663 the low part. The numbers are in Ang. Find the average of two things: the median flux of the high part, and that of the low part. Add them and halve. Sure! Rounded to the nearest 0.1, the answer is 13.8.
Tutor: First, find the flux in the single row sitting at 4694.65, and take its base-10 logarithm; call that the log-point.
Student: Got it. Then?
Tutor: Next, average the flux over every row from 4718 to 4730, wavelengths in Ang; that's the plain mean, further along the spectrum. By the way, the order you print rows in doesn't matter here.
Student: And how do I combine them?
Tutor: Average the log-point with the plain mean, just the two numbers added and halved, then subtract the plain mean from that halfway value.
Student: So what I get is -6.71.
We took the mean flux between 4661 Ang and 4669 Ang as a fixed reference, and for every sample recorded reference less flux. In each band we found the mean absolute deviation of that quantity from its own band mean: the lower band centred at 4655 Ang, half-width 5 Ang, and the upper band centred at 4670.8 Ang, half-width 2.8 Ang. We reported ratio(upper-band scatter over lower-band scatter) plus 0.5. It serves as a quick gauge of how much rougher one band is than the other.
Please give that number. 1.1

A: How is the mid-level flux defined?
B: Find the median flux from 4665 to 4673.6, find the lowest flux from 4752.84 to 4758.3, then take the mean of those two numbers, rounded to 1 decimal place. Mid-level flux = 13.4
